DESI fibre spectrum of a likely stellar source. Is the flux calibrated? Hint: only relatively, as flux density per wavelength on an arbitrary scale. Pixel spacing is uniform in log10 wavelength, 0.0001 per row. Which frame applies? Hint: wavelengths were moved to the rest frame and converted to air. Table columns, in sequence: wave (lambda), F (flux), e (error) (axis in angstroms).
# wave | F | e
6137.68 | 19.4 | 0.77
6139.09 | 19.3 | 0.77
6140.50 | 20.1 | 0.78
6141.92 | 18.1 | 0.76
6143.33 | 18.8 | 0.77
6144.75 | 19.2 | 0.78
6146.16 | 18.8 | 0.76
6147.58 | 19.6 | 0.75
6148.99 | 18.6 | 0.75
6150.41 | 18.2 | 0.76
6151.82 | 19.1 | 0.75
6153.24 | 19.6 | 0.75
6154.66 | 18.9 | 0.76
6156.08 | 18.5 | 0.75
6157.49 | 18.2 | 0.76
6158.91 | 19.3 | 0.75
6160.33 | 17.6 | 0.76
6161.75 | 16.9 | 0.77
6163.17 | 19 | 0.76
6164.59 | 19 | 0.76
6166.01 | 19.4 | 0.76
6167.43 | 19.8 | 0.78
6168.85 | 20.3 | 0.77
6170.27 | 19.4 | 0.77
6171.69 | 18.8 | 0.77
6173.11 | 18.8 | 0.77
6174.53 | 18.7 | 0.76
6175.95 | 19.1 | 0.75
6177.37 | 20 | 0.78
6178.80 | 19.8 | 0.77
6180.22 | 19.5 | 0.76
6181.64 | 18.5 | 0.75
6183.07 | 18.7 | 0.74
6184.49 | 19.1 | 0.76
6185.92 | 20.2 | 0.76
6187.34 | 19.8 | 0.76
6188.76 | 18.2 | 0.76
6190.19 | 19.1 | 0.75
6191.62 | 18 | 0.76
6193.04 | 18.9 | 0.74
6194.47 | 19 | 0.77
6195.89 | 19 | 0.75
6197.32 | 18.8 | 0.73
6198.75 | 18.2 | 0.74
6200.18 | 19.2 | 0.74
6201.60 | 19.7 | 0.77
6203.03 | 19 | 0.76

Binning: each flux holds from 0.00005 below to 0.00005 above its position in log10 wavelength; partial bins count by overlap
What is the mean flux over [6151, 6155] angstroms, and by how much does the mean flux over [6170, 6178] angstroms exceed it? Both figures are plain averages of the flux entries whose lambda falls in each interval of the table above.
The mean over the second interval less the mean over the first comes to -0.07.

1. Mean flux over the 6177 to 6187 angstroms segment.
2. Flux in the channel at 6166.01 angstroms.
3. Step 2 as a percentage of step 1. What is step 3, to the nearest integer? 100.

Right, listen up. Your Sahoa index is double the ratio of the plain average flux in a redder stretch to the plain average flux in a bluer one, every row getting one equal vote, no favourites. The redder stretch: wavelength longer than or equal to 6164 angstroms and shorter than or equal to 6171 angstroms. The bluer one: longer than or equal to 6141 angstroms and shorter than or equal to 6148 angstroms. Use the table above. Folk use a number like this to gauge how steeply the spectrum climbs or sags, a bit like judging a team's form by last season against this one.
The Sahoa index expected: 2.07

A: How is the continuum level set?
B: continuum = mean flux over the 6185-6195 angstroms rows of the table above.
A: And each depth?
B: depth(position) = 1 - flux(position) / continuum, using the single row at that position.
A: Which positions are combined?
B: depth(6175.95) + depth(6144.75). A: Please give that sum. -0.01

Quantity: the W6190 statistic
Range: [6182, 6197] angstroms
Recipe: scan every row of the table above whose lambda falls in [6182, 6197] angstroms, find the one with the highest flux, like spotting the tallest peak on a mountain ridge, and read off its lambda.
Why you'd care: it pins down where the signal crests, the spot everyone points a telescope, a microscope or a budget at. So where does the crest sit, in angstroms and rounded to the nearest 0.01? 6185.92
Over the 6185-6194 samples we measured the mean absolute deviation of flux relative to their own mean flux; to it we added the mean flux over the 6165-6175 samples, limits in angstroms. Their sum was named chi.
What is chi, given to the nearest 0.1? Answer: 20.0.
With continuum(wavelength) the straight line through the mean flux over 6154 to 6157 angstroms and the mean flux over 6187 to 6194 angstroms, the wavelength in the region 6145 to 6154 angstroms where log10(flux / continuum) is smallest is 6150.41 angstroms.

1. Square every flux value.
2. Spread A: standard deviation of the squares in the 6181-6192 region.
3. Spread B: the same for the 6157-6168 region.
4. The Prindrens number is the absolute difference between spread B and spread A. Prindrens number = 7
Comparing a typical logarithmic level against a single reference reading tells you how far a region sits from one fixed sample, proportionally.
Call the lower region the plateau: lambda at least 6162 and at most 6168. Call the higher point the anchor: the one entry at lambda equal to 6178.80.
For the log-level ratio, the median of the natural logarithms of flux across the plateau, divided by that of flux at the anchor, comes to 0.99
